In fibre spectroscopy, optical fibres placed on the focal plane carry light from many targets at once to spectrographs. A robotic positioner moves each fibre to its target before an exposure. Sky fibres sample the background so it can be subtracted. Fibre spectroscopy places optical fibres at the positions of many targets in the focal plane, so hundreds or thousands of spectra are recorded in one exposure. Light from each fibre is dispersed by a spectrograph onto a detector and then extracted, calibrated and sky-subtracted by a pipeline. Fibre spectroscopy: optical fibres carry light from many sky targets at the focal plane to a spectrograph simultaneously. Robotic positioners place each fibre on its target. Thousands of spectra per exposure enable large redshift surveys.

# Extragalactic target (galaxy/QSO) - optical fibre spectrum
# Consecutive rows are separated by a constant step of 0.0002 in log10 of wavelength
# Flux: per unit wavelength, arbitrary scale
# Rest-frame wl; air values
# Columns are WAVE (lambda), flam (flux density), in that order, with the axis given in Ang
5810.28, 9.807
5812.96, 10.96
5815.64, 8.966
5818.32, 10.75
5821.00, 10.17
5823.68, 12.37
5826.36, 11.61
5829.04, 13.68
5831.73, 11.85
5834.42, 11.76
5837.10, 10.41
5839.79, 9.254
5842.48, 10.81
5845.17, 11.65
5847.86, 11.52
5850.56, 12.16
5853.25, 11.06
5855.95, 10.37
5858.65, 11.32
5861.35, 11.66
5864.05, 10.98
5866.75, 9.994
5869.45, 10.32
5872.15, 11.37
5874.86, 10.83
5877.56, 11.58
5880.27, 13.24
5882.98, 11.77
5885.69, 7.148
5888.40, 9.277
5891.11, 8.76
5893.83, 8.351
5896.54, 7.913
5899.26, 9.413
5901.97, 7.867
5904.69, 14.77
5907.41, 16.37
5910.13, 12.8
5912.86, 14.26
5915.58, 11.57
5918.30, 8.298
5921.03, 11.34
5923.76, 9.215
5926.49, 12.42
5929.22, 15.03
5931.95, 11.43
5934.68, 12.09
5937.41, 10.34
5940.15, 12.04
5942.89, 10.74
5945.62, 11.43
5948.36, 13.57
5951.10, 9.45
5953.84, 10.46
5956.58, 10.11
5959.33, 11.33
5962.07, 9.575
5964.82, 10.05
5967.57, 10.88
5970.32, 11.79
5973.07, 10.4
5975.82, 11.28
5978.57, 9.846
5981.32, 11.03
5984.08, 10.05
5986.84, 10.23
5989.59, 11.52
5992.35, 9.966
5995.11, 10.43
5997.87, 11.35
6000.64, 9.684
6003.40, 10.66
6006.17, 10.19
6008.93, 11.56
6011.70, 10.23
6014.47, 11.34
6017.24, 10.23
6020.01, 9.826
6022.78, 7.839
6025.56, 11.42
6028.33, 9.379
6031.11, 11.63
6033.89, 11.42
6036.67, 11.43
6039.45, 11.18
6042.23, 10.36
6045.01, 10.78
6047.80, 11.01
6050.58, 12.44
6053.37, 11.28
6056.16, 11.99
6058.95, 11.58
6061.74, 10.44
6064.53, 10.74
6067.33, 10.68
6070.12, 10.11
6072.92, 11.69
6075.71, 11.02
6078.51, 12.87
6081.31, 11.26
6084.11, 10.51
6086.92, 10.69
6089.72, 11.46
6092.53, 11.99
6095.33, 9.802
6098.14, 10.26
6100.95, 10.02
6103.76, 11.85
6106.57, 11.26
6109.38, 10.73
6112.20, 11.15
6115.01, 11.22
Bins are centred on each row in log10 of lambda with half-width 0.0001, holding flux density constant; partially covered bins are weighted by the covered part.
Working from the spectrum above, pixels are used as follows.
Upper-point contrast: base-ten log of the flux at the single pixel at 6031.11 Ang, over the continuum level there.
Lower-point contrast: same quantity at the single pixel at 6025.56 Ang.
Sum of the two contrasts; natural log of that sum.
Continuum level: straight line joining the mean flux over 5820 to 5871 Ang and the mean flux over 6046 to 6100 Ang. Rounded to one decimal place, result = -3.6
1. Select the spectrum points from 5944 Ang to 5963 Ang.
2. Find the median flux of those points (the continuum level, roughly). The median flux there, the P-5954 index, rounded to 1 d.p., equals 10.5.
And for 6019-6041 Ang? 11.3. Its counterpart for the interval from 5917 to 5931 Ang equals 11.3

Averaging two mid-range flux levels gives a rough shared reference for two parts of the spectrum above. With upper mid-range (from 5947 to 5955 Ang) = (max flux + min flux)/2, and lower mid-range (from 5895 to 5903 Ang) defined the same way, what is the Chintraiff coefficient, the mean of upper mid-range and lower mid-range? 10.1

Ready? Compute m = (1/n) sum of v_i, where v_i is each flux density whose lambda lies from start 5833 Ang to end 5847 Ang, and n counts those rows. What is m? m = 10.8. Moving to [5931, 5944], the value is 11.3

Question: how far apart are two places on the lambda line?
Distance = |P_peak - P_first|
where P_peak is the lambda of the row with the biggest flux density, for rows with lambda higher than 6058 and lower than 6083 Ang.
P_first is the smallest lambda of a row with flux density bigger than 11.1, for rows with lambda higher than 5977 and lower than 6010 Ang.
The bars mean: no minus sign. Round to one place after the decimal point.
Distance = 88.9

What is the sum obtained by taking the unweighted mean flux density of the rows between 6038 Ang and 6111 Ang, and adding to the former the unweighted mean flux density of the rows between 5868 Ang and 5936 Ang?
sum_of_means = 22.2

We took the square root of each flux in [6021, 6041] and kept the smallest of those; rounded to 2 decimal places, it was 2.80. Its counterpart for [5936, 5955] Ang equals 3.07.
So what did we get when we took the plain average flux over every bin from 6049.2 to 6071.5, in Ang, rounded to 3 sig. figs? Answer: 11.2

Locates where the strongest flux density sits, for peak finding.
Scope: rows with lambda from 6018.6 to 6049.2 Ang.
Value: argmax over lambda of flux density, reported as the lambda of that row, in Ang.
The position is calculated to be 6031.11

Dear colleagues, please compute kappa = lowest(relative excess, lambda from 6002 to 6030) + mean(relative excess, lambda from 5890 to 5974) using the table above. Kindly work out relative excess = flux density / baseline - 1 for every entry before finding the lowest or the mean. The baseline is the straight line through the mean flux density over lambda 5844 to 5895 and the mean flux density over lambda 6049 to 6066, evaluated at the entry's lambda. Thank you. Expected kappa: -0.29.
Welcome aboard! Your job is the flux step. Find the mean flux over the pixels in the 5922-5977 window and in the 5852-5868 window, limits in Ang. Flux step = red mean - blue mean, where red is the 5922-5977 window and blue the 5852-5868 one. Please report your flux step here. 0.3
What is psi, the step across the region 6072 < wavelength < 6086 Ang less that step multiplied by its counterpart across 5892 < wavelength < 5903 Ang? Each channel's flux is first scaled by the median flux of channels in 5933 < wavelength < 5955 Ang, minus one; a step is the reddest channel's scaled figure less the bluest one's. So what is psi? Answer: -0.11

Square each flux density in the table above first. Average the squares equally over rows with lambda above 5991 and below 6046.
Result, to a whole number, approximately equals 112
